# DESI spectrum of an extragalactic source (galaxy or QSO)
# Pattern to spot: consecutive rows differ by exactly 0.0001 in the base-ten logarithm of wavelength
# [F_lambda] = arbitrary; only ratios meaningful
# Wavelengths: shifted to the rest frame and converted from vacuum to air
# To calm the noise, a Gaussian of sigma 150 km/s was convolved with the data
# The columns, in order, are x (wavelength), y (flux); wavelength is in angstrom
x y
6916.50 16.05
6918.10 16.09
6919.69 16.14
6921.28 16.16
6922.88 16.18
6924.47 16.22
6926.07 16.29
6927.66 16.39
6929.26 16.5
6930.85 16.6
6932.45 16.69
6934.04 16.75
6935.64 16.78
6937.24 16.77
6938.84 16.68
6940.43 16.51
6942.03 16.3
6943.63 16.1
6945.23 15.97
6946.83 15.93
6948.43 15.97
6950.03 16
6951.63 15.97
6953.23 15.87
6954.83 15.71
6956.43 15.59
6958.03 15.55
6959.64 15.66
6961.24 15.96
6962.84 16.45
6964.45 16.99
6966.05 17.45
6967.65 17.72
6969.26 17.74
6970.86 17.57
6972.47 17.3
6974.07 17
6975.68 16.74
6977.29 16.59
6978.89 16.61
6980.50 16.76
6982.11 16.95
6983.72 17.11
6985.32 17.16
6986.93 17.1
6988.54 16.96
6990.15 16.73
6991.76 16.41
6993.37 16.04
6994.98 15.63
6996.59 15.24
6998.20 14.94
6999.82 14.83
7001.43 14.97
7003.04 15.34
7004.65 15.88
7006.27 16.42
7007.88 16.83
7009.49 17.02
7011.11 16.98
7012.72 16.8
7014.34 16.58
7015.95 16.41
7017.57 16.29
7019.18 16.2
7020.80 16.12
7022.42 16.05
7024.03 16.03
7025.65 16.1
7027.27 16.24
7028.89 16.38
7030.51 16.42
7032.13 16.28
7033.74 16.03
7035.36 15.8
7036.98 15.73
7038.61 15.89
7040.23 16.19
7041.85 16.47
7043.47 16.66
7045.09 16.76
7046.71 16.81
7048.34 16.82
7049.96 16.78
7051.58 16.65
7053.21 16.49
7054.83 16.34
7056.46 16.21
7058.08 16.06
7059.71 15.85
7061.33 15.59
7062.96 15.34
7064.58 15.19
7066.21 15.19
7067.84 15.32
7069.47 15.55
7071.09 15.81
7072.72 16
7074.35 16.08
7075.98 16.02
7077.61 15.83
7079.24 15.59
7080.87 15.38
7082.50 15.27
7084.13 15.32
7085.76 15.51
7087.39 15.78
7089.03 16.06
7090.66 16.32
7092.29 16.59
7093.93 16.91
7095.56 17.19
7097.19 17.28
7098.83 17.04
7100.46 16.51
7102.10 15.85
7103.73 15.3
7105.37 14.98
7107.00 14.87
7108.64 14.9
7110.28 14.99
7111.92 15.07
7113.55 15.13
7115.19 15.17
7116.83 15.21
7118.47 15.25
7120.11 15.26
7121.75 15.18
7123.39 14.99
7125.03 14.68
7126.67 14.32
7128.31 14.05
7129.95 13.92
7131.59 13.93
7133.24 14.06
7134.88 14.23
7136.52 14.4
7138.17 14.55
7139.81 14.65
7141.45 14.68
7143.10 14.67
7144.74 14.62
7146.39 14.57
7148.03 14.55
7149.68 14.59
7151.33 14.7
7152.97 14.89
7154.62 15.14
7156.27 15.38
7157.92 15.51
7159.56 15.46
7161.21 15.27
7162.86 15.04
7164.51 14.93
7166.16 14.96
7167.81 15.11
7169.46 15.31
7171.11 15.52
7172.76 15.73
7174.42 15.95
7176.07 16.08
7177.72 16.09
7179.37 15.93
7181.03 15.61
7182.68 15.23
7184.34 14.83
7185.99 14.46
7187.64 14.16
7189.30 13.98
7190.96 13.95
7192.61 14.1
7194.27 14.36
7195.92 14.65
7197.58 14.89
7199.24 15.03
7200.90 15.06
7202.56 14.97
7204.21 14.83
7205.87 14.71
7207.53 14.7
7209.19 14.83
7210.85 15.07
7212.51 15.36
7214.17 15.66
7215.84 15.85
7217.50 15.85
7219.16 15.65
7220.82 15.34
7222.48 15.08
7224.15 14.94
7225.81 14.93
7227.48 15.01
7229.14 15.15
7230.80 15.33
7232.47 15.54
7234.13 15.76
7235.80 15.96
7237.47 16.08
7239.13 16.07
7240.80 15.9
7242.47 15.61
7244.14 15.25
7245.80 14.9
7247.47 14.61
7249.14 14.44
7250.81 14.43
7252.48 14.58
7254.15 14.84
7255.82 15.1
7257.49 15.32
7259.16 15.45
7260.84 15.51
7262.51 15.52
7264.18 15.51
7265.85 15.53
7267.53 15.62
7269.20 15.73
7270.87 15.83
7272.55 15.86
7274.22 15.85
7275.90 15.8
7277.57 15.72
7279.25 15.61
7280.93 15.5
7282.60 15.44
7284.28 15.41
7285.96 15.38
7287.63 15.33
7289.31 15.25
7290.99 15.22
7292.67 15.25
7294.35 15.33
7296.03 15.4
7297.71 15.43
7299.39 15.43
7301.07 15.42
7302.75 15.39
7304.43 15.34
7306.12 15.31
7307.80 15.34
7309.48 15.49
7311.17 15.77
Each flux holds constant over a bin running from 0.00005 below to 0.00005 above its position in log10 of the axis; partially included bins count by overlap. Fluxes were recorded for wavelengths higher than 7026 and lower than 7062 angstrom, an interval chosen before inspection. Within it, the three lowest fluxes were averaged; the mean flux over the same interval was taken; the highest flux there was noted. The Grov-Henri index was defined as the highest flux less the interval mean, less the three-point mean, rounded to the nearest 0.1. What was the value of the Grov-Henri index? -15.2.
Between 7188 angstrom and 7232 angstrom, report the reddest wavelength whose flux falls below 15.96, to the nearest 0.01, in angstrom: 7230.80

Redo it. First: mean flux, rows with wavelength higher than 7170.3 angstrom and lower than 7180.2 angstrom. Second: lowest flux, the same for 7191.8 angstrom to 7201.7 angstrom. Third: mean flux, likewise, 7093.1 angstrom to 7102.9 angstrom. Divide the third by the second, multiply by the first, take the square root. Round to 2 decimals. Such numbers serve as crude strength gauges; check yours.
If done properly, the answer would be 4.35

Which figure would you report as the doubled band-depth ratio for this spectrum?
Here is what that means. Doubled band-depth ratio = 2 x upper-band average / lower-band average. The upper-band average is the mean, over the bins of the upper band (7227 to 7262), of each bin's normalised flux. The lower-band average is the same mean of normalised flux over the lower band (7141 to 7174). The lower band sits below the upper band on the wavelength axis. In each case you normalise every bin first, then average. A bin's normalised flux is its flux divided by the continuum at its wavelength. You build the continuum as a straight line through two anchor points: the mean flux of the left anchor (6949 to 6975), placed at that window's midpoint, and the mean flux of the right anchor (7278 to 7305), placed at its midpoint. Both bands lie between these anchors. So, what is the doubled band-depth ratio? 2.07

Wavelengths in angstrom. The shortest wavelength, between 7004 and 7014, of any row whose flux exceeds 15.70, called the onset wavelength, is 7004.65 angstrom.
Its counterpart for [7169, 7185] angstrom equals 7172.76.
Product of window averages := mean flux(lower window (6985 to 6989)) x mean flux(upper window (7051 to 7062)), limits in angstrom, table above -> 276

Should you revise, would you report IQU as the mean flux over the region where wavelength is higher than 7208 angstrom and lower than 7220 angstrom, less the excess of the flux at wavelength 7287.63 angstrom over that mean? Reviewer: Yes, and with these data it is 15.6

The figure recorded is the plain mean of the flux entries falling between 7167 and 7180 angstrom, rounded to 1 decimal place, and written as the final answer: 15.7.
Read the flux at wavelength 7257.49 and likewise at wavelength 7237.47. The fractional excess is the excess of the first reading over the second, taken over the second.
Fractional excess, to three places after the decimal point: -0.047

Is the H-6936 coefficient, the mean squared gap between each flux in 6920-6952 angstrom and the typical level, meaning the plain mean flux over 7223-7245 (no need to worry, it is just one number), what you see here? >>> 0.8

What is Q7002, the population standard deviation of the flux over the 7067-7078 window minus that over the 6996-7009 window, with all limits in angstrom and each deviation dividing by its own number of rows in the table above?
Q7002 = -0.44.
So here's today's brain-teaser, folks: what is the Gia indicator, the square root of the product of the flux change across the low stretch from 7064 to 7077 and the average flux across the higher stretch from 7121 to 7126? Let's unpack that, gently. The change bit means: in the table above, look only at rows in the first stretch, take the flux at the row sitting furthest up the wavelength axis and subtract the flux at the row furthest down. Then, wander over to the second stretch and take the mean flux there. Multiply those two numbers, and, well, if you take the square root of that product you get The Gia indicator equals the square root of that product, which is 3.52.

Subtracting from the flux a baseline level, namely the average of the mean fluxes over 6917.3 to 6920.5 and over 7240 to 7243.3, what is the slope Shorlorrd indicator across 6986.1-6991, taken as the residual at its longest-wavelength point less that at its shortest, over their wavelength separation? -0.11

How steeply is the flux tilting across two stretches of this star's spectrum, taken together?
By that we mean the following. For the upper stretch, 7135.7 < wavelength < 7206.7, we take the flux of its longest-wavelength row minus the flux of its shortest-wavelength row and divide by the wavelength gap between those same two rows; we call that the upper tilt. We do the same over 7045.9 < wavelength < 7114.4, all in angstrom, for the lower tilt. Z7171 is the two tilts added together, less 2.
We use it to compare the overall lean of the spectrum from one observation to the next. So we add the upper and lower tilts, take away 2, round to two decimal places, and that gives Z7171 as -2.02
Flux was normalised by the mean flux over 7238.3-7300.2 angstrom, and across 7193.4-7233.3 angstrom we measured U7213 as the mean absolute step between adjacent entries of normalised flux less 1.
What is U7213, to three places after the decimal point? 0.011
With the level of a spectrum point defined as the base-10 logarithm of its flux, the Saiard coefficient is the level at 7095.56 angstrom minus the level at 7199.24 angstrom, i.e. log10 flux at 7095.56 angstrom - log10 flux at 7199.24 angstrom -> 0.058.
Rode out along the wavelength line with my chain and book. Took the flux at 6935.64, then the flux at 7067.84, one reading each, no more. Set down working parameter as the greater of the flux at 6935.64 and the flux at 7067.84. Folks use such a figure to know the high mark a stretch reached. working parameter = 16.8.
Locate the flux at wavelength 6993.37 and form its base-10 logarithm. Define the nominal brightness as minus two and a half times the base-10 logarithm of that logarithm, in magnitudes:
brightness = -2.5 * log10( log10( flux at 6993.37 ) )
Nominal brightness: -0.203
